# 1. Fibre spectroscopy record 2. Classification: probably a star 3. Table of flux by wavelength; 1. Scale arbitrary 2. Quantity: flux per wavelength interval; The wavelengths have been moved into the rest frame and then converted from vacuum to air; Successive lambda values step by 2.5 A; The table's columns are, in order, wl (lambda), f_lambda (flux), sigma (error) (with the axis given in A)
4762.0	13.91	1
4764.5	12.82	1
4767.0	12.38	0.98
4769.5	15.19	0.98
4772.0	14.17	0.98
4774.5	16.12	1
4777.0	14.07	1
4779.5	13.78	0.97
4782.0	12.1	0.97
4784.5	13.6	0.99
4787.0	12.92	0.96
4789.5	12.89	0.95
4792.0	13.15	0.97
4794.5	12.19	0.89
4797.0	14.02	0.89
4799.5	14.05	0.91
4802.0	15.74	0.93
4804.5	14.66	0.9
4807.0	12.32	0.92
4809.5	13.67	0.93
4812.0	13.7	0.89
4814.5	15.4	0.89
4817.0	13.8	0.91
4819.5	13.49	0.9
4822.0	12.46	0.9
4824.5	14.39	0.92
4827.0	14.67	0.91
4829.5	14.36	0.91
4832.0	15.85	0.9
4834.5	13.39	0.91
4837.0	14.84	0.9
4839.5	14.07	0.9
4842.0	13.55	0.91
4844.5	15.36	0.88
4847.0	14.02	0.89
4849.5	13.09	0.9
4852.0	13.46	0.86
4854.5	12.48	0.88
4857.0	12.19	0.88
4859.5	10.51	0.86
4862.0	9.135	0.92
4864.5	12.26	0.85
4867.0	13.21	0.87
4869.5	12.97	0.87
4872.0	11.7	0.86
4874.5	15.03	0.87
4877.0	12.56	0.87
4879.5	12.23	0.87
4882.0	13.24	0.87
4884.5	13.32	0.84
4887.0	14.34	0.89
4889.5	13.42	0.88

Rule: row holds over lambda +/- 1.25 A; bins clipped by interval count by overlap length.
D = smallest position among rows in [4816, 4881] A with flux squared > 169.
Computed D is 4817.0 A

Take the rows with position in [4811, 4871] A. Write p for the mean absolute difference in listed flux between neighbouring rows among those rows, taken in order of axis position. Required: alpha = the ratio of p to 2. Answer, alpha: 0.59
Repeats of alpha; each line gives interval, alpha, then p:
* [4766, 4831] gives 0.57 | 1.15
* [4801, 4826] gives 0.63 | 1.26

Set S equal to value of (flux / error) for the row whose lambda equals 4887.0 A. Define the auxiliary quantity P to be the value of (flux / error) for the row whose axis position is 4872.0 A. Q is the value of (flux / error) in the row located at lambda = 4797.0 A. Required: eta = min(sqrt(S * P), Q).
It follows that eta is 14.8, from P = 13.6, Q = 15.8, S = 16.11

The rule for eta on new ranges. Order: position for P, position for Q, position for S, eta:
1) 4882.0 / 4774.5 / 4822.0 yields 14.5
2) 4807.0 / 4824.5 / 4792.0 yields 13.5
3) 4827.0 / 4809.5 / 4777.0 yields 14.7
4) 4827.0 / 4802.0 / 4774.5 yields 16.1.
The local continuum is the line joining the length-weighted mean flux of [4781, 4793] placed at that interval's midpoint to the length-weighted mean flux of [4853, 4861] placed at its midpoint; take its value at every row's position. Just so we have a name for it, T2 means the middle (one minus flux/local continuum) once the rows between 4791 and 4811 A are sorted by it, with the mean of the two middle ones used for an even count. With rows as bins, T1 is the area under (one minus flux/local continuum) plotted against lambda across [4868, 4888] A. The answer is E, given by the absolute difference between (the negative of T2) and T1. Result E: 3.34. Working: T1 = -3.2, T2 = -0.09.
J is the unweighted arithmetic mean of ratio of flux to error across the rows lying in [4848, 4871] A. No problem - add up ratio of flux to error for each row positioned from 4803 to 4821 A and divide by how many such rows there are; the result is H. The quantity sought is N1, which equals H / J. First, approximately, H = 15.3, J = 13.9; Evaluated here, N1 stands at 1.104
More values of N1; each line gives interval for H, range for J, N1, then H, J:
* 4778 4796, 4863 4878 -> 0.904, 13.5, 15.0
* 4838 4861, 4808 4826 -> 0.975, 14.9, 15.3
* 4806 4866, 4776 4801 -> 1.071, 15.0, 14.0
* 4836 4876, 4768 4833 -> 0.985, 14.7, 15.0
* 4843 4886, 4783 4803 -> 1.007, 14.6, 14.5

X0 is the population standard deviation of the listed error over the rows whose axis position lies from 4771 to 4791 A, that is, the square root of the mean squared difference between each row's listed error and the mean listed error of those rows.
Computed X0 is 0.017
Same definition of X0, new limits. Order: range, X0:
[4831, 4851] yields 0.009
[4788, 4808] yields 0.027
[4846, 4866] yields 0.022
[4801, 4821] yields 0.015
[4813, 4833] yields 0.009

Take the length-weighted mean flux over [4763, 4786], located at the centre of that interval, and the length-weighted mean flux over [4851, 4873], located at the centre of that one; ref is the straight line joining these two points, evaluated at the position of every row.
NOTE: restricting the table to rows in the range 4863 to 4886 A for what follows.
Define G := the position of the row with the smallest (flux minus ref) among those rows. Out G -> 4872.0 A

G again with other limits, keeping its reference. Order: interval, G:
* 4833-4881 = 4862.0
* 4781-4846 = 4782.0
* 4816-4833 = 4822.0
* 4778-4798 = 4782.0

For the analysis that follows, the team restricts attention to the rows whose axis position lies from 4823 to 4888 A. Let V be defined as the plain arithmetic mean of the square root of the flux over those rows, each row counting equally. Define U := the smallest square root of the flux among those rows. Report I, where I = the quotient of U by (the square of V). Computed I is 0.228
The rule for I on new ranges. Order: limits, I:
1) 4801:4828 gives 0.251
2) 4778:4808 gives 0.259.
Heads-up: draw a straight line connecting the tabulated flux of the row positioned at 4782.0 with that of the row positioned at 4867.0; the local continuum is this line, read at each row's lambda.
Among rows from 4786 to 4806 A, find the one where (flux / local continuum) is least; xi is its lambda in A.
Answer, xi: 4794.5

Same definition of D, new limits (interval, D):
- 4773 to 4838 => 4774.5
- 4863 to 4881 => 4867.0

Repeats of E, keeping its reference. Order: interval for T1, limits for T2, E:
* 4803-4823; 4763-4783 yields 2.06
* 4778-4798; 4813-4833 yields 0.42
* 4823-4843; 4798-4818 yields 3.82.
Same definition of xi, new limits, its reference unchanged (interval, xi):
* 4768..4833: 4822.0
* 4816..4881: 4862.0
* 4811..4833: 4822.0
